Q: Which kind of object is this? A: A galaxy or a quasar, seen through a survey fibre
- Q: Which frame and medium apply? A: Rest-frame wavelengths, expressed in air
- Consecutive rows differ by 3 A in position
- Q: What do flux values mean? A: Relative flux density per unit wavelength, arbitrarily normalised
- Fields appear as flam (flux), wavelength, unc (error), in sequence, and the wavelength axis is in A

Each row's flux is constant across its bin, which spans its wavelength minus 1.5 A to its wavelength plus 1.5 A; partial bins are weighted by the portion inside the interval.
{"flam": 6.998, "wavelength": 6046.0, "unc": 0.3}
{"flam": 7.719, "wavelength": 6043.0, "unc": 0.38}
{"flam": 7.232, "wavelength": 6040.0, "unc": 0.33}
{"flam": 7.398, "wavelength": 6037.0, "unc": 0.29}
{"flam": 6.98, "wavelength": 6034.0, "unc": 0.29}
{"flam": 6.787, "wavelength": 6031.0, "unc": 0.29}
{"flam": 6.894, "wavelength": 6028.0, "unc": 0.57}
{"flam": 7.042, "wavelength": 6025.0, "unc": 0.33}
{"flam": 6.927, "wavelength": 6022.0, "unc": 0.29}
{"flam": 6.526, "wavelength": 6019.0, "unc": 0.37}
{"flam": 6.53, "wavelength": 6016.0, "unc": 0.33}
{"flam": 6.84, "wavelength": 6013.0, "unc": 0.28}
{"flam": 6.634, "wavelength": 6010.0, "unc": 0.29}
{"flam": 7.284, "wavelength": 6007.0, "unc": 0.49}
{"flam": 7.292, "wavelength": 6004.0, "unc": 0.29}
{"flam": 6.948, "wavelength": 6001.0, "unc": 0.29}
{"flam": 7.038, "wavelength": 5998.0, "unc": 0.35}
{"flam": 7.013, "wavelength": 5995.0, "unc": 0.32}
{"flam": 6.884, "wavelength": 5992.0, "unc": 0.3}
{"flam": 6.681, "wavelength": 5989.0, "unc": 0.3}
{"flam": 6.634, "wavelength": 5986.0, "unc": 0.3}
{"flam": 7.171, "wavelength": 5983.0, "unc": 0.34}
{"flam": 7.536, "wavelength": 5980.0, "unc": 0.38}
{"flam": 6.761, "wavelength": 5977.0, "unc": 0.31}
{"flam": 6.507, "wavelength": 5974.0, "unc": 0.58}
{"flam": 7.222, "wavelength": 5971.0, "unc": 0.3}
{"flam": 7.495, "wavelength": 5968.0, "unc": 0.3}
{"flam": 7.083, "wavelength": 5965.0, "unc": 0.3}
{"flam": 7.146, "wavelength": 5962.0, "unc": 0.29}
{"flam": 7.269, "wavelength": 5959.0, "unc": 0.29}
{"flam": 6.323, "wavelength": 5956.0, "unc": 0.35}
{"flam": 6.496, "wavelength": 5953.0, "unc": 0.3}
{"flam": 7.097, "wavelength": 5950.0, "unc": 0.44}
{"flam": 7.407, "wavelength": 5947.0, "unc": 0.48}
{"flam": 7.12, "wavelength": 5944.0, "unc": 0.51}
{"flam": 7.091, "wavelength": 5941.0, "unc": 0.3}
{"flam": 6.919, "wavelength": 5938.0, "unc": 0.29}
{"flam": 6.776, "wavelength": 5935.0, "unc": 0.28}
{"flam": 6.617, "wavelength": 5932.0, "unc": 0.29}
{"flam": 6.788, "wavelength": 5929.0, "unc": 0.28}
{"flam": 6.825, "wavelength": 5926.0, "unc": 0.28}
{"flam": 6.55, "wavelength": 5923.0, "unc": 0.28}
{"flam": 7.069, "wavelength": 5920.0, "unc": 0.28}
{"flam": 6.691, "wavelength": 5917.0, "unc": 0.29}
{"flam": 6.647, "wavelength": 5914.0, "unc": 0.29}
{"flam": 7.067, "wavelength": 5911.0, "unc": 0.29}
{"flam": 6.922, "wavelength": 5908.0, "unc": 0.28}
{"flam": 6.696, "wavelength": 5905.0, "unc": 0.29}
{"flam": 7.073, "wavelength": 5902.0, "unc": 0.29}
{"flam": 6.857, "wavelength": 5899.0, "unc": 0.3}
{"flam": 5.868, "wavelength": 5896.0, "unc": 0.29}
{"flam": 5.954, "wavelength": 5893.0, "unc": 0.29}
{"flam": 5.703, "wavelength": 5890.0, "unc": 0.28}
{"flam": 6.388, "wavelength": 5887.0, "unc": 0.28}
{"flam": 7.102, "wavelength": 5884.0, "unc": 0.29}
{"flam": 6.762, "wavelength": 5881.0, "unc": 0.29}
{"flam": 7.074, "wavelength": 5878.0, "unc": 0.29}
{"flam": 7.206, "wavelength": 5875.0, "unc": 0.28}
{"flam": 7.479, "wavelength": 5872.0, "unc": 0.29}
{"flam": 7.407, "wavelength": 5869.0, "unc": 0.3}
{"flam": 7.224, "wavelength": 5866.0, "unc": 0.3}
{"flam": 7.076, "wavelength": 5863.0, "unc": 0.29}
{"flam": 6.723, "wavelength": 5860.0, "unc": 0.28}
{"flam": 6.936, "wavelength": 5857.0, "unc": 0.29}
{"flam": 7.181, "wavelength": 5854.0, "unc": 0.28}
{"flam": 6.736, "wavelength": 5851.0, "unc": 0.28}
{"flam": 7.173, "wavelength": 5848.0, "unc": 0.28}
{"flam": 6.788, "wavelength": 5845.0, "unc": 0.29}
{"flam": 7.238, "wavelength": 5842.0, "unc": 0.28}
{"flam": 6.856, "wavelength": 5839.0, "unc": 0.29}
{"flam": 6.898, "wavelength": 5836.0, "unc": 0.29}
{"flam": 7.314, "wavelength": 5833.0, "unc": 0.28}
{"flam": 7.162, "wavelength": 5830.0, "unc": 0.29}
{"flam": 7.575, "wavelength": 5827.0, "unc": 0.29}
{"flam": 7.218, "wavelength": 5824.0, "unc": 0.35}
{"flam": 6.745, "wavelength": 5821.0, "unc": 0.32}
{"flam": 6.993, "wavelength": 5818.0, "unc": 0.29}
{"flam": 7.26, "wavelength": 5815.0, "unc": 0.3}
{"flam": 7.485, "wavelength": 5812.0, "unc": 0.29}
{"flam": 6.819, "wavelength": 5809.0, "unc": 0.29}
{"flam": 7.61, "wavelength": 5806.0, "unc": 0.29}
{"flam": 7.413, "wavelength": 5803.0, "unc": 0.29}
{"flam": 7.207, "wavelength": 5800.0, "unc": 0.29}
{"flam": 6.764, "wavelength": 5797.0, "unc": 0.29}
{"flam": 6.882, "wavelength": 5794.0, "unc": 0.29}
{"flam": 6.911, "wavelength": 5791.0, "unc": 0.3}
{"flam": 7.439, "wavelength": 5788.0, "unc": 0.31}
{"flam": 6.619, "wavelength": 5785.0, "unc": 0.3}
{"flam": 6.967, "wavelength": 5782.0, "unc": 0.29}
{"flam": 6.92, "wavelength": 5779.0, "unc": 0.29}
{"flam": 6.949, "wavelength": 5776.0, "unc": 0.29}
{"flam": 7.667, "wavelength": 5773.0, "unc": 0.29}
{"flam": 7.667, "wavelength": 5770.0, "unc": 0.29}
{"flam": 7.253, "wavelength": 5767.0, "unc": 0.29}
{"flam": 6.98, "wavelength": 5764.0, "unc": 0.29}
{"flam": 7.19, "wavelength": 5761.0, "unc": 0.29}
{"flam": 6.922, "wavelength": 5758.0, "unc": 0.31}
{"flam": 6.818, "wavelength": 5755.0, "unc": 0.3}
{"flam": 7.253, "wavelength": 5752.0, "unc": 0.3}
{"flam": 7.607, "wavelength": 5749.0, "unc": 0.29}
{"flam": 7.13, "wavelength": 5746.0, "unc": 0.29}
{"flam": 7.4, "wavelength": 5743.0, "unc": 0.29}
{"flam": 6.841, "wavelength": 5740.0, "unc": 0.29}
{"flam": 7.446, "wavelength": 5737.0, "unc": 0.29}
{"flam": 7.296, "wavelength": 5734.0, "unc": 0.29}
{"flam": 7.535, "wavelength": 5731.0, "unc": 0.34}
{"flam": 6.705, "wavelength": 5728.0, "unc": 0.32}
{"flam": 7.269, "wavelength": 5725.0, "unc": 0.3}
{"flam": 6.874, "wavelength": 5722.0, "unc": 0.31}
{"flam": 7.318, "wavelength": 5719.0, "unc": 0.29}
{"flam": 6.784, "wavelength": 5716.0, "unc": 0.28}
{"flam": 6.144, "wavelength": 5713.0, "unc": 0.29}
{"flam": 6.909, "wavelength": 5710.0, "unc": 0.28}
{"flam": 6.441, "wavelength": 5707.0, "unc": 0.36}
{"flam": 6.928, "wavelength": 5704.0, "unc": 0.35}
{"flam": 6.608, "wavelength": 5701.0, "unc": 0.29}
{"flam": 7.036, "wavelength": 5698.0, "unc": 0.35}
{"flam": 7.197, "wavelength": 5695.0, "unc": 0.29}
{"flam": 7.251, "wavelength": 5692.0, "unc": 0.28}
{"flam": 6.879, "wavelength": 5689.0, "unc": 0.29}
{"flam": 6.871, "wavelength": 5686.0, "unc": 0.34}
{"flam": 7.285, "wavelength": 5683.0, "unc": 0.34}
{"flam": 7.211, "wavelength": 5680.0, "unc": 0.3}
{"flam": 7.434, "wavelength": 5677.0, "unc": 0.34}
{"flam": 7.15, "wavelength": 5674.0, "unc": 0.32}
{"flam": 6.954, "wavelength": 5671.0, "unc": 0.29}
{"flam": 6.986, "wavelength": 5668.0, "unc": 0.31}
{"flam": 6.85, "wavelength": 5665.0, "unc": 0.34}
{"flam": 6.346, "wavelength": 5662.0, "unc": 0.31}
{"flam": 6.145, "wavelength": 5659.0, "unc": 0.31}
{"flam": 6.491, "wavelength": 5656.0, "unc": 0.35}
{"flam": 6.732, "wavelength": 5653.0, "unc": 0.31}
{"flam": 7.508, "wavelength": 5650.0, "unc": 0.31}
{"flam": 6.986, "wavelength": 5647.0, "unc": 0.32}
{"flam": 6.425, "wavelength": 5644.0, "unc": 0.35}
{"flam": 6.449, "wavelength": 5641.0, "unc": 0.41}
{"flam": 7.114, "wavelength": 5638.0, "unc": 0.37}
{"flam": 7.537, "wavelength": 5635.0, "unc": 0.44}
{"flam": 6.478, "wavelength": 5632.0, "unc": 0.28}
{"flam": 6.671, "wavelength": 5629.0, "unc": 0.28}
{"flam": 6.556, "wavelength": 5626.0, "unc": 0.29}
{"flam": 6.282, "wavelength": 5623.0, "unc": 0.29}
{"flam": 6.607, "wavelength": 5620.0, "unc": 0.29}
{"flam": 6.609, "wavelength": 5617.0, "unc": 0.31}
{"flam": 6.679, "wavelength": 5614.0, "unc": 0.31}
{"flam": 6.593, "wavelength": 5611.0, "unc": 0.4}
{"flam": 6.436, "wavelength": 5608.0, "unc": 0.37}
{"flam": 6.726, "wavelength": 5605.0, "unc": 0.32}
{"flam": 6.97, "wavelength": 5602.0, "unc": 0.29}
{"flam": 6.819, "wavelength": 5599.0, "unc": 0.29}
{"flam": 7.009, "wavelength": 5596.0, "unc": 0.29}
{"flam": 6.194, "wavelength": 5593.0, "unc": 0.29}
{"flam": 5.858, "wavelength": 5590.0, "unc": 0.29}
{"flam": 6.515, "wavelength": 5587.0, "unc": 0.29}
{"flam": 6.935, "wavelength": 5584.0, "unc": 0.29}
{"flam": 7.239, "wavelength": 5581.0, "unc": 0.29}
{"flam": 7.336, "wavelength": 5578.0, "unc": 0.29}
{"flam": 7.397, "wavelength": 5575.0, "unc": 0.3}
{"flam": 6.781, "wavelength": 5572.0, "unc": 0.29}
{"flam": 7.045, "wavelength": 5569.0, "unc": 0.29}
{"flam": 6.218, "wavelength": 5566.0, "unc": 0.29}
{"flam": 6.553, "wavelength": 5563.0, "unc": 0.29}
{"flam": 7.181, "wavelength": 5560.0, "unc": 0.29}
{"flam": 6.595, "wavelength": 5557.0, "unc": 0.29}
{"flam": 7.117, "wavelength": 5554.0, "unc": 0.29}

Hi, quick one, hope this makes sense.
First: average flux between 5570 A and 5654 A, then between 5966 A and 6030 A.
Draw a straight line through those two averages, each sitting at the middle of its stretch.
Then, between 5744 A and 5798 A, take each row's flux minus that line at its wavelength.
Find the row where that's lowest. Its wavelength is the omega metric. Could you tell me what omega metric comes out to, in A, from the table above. 5785.0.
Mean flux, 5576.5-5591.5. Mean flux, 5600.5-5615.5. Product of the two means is 45.3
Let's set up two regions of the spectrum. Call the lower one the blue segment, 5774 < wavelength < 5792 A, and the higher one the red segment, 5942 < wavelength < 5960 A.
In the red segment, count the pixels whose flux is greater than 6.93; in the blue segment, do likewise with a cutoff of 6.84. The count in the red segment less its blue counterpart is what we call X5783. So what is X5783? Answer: -1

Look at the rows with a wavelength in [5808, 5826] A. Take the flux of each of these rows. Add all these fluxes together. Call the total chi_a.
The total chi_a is 42.5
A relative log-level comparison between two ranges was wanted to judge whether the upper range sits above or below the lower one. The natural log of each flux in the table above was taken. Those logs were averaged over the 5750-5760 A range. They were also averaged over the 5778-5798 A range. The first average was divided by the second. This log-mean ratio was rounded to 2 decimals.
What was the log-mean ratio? 1.01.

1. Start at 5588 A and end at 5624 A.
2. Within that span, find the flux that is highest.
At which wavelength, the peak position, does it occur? 5596.0 A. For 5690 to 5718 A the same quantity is 5692.0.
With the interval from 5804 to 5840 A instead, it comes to 5806.0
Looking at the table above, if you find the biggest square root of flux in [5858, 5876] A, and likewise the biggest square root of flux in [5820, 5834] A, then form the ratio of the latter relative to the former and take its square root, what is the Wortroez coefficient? 1.00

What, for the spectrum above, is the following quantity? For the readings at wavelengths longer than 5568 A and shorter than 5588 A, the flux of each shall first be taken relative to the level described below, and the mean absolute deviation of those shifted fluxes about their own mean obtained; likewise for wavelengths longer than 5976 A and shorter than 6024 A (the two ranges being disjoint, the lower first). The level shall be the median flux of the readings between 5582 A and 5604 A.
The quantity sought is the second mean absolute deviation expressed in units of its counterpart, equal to 0.93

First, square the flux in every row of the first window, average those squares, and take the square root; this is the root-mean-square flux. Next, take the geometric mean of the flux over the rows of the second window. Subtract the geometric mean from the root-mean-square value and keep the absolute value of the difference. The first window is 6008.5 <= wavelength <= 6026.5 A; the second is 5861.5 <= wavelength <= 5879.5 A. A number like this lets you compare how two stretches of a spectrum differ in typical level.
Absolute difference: 0.49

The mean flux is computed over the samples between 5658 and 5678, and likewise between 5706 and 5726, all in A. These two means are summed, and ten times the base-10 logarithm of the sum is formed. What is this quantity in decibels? 11.4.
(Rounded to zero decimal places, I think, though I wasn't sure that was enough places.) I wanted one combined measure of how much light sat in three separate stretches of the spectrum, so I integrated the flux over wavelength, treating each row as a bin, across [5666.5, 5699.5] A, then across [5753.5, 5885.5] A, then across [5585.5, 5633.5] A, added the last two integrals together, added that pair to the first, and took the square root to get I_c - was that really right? 39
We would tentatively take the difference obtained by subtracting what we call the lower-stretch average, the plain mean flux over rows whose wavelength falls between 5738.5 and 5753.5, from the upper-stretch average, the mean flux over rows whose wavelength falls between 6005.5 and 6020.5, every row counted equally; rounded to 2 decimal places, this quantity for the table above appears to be -0.48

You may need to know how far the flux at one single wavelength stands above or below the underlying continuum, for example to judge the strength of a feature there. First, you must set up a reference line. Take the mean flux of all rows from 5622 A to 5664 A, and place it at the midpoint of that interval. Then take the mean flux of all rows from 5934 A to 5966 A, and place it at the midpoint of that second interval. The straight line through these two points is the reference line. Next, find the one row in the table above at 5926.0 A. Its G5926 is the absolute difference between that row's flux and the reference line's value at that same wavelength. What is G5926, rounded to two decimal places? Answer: 0.13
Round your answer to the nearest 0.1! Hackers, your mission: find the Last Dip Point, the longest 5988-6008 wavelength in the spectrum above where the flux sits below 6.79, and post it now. 5989.0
